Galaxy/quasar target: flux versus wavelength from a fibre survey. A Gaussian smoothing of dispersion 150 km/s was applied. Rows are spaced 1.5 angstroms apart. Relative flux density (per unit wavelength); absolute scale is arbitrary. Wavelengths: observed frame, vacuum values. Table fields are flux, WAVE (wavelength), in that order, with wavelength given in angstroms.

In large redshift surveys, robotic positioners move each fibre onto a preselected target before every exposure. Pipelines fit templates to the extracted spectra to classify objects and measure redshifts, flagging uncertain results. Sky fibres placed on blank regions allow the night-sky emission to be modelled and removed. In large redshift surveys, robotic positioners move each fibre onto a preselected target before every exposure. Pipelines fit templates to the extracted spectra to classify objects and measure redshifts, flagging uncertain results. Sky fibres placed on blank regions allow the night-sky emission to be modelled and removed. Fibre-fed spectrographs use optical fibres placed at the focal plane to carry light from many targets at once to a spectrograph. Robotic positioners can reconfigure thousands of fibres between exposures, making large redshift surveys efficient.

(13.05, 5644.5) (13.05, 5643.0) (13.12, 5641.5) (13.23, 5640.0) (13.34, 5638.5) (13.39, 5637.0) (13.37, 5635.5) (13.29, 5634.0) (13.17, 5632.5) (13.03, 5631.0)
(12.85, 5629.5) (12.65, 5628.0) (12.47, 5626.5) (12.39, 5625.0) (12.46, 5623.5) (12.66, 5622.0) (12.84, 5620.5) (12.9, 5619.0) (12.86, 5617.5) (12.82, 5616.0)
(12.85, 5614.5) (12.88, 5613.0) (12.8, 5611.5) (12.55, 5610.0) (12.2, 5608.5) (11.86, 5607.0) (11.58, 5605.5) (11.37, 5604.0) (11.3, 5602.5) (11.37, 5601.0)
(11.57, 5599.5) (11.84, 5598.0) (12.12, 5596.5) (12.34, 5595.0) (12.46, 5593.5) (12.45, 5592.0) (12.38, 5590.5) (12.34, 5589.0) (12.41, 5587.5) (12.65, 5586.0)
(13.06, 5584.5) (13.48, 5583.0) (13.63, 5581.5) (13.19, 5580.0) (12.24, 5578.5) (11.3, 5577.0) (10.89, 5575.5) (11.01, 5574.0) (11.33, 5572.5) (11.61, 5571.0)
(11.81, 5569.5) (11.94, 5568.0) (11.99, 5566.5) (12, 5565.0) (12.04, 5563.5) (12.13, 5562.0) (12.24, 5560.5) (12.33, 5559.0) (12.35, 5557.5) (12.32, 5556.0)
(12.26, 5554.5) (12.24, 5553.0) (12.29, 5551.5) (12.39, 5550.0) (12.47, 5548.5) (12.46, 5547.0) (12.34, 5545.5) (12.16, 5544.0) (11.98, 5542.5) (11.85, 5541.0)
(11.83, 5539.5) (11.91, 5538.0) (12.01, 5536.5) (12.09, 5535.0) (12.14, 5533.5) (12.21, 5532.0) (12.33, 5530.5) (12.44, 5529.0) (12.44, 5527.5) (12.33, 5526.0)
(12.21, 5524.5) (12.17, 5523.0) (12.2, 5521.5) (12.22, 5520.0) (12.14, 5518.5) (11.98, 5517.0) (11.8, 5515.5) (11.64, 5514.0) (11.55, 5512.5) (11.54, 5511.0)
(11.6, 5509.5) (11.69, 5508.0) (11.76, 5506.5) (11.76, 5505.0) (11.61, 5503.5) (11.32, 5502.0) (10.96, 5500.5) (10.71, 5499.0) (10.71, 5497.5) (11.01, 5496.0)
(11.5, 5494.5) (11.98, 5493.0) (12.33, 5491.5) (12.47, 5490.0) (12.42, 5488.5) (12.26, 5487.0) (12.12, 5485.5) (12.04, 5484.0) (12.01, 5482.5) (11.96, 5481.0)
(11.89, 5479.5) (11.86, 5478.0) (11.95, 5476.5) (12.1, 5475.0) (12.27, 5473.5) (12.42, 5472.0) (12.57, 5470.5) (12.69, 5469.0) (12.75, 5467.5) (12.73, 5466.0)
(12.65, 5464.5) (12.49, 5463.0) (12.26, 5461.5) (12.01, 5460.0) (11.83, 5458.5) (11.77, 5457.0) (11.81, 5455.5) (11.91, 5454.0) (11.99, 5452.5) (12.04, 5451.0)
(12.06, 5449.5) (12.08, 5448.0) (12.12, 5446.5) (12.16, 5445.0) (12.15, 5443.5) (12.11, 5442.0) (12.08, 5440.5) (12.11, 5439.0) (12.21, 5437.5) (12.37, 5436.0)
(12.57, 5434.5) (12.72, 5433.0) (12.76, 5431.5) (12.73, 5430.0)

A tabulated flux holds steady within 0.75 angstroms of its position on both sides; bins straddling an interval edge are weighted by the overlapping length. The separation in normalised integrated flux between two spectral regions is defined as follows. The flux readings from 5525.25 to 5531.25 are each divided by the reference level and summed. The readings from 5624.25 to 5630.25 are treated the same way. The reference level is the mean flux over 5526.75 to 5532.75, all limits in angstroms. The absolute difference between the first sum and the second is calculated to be 0.066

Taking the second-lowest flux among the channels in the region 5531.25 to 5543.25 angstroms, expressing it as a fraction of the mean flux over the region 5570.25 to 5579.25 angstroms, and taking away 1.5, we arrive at -0.46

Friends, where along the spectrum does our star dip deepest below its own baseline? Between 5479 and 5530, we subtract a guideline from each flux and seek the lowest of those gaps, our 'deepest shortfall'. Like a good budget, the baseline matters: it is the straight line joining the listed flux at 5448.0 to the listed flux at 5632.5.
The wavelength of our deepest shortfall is 5499.0 angstroms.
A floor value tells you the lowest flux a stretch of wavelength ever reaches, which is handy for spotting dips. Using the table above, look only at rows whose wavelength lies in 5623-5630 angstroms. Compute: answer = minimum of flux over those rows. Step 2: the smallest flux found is 12.39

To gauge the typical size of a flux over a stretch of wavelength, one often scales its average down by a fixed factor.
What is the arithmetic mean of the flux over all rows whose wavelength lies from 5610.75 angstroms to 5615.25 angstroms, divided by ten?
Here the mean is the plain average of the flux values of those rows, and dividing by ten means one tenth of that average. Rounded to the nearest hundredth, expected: 1.28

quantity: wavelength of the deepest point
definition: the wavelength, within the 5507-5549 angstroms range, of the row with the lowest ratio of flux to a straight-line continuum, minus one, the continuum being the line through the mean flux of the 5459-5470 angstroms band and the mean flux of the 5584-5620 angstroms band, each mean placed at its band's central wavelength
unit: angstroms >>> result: 5511.0 angstroms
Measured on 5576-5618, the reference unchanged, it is 5577.0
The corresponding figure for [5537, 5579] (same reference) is 5575.5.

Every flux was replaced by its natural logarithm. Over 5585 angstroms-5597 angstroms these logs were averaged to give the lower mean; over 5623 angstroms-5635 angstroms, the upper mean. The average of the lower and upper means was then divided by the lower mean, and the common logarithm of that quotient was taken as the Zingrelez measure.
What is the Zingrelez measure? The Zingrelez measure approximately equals 0.0027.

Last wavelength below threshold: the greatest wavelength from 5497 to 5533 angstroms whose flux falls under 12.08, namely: 5517.0 angstroms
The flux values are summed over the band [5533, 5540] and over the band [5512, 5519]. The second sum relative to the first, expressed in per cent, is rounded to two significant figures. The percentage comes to 99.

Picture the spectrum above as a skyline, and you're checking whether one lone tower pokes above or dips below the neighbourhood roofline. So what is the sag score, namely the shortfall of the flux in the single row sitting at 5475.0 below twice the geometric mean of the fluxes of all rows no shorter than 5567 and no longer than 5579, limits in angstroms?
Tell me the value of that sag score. 10.9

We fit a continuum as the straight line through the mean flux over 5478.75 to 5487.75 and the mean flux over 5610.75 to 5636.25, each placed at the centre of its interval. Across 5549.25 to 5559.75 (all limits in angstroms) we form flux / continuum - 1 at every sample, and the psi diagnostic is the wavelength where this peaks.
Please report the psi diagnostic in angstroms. 5550.0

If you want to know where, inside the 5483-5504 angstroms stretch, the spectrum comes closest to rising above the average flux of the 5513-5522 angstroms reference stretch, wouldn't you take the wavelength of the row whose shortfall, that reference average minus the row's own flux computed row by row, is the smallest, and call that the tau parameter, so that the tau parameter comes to 5490.0 angstroms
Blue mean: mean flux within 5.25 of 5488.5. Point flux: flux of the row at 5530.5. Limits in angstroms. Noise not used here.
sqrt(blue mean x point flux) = 12.28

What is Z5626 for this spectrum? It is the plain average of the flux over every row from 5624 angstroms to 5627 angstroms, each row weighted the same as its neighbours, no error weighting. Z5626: 12.43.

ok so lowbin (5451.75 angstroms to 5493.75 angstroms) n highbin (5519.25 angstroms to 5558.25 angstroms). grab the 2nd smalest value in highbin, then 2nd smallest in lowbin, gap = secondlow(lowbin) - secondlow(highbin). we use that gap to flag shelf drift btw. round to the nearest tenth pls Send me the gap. 0.0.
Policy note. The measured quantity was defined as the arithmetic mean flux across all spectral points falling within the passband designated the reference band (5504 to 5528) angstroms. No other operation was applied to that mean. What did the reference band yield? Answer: 11.9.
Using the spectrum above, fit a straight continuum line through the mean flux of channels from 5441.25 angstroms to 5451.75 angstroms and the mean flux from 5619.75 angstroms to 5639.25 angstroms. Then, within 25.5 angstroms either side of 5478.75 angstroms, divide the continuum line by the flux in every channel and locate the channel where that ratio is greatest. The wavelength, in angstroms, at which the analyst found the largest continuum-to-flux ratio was 5499.0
